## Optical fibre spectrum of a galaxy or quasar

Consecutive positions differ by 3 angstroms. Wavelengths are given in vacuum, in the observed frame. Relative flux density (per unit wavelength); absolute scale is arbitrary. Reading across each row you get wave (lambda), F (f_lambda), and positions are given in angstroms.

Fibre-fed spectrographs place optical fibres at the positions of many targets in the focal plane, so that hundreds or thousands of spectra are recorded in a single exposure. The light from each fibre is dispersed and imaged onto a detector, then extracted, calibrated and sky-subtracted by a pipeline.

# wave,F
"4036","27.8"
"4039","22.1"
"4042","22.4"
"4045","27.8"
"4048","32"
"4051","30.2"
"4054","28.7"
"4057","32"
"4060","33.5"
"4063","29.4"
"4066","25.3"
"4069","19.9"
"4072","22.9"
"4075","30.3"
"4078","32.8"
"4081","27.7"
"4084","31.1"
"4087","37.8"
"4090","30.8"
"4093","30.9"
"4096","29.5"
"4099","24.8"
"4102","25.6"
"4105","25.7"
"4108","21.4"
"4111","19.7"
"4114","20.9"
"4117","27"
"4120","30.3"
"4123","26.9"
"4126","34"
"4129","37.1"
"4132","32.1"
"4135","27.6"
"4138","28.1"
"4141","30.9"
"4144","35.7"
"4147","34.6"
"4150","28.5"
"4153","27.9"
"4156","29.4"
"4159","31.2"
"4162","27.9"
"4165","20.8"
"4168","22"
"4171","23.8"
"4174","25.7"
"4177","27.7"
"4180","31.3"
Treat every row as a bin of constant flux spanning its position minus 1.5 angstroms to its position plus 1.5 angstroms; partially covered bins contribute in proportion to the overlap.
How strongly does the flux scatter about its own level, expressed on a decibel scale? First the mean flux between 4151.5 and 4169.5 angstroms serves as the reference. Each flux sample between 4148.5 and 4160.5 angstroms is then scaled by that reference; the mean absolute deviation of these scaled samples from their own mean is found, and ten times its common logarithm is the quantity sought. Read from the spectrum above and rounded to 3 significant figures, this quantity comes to -14.0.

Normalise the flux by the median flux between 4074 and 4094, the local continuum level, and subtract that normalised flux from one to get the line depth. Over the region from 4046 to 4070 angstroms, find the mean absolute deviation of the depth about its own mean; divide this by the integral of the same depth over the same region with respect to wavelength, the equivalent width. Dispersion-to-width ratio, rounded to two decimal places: 0.07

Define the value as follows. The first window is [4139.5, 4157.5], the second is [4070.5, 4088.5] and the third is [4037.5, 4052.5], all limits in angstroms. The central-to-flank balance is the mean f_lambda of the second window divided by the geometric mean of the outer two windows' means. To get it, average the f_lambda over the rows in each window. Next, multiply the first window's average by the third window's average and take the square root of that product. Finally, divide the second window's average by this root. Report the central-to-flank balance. 1.05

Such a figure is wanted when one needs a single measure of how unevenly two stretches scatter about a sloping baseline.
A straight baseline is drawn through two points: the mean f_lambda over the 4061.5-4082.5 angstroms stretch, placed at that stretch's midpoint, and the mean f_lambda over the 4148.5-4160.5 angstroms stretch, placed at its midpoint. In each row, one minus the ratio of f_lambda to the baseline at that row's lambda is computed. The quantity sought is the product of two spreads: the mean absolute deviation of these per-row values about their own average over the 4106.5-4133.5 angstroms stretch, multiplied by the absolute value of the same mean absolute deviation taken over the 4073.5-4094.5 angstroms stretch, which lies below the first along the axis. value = 0.013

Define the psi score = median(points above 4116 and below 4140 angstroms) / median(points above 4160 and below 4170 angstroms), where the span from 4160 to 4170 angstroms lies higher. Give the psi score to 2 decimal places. 1.33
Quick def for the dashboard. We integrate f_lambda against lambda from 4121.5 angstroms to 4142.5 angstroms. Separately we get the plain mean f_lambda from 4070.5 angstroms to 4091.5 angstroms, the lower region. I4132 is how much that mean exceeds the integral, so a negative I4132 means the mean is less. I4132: -620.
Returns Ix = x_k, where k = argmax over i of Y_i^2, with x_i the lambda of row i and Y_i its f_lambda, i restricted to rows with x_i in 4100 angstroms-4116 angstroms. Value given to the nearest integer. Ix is 4105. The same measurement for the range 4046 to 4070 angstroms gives 4060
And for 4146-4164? 4147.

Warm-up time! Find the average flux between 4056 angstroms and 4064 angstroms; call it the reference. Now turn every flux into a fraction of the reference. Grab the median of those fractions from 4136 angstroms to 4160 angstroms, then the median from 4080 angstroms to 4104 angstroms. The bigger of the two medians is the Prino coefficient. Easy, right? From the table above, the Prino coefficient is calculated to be 0.95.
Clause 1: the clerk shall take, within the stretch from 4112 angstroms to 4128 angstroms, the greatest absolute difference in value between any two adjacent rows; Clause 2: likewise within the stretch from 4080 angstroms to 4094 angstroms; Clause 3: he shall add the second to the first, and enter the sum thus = 14.1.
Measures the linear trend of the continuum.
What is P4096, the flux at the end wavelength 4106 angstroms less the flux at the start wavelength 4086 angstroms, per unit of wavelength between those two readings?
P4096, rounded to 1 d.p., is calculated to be -0.7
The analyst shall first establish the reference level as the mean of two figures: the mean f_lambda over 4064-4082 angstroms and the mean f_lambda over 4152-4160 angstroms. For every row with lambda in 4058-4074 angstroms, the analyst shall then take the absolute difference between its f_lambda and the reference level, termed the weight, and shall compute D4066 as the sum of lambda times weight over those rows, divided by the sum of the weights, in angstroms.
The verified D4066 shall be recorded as 4066.8 angstroms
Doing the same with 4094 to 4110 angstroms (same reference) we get 4103.7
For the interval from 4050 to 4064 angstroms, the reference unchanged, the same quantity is 4057.7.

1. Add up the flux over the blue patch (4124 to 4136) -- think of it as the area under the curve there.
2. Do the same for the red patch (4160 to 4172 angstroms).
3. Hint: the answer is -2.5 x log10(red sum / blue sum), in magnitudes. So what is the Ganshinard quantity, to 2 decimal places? 0.35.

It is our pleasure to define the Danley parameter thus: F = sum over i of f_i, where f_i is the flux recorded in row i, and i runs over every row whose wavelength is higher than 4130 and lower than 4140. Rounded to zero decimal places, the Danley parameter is 88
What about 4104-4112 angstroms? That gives 67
